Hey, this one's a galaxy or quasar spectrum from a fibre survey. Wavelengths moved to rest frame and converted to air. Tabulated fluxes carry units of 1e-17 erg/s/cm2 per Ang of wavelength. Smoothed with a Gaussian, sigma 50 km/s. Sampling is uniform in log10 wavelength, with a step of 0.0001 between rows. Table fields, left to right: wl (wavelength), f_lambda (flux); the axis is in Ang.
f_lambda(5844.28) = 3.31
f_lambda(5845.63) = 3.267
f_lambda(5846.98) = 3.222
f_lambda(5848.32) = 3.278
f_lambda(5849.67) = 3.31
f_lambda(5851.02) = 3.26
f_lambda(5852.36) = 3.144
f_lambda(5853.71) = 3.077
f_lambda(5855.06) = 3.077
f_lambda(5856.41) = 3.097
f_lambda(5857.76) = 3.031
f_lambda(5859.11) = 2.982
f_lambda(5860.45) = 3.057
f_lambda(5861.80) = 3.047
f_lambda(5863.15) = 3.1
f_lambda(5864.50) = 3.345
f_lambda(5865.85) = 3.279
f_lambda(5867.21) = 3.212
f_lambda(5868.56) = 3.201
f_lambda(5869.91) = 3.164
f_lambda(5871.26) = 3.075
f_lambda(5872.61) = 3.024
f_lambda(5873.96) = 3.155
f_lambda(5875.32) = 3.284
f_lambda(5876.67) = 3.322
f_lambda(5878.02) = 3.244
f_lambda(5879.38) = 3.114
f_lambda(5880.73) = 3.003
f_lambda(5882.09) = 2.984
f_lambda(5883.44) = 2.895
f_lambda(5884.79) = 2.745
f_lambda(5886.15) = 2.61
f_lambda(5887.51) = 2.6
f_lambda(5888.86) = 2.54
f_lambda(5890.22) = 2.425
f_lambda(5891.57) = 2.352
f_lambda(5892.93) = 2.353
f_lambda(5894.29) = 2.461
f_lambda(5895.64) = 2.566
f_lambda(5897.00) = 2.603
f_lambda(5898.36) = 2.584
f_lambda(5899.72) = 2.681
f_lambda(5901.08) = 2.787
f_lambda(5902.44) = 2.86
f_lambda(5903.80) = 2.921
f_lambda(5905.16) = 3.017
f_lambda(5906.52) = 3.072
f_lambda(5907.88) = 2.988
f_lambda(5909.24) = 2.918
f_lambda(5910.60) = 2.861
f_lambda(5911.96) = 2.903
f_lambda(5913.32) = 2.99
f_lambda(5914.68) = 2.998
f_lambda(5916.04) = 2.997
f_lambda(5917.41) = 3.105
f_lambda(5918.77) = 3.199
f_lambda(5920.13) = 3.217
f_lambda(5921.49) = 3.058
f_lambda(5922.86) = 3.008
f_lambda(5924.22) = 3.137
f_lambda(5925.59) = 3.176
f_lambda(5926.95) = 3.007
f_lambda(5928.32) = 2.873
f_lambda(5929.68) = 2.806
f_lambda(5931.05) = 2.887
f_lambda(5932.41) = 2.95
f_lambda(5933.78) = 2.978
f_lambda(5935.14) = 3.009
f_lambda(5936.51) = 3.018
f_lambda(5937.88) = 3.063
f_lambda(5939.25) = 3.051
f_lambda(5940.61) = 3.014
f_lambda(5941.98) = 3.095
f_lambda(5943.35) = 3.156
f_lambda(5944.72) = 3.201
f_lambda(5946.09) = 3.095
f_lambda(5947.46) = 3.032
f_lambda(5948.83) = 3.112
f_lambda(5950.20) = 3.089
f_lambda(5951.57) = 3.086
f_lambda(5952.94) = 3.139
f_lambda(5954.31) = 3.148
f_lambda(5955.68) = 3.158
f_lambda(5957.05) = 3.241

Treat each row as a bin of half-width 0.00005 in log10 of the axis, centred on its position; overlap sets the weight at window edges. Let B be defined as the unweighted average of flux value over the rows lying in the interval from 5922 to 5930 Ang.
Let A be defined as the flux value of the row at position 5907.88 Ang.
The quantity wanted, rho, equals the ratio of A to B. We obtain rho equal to 1.00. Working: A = 2.988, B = 3.00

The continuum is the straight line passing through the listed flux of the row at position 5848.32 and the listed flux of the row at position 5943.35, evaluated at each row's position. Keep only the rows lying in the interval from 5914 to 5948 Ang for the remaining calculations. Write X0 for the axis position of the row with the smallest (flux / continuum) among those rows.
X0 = 5929.68 Ang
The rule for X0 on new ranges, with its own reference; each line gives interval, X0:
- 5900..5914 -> 5901.08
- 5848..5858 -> 5857.76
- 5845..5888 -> 5887.51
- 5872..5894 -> 5891.57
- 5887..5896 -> 5891.57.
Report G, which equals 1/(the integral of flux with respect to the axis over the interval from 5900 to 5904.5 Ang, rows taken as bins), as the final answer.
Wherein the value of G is 0.078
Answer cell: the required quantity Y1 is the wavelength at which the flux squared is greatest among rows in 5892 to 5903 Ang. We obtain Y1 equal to 5902.44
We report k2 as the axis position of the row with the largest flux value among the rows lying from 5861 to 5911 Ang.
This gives 5864.50 Ang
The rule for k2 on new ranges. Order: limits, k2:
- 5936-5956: 5944.72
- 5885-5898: 5886.15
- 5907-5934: 5920.13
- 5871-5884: 5876.67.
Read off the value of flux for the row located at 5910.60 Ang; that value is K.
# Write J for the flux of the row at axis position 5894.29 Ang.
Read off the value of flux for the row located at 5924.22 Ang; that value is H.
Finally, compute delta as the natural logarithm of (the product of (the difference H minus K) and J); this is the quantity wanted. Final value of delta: -0.4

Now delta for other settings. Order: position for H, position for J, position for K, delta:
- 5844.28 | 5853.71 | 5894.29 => 1.0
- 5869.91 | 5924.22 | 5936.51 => -0.8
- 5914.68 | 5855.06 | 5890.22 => 0.6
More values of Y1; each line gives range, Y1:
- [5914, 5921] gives 5920.13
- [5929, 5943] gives 5941.98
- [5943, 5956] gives 5944.72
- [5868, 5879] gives 5876.67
